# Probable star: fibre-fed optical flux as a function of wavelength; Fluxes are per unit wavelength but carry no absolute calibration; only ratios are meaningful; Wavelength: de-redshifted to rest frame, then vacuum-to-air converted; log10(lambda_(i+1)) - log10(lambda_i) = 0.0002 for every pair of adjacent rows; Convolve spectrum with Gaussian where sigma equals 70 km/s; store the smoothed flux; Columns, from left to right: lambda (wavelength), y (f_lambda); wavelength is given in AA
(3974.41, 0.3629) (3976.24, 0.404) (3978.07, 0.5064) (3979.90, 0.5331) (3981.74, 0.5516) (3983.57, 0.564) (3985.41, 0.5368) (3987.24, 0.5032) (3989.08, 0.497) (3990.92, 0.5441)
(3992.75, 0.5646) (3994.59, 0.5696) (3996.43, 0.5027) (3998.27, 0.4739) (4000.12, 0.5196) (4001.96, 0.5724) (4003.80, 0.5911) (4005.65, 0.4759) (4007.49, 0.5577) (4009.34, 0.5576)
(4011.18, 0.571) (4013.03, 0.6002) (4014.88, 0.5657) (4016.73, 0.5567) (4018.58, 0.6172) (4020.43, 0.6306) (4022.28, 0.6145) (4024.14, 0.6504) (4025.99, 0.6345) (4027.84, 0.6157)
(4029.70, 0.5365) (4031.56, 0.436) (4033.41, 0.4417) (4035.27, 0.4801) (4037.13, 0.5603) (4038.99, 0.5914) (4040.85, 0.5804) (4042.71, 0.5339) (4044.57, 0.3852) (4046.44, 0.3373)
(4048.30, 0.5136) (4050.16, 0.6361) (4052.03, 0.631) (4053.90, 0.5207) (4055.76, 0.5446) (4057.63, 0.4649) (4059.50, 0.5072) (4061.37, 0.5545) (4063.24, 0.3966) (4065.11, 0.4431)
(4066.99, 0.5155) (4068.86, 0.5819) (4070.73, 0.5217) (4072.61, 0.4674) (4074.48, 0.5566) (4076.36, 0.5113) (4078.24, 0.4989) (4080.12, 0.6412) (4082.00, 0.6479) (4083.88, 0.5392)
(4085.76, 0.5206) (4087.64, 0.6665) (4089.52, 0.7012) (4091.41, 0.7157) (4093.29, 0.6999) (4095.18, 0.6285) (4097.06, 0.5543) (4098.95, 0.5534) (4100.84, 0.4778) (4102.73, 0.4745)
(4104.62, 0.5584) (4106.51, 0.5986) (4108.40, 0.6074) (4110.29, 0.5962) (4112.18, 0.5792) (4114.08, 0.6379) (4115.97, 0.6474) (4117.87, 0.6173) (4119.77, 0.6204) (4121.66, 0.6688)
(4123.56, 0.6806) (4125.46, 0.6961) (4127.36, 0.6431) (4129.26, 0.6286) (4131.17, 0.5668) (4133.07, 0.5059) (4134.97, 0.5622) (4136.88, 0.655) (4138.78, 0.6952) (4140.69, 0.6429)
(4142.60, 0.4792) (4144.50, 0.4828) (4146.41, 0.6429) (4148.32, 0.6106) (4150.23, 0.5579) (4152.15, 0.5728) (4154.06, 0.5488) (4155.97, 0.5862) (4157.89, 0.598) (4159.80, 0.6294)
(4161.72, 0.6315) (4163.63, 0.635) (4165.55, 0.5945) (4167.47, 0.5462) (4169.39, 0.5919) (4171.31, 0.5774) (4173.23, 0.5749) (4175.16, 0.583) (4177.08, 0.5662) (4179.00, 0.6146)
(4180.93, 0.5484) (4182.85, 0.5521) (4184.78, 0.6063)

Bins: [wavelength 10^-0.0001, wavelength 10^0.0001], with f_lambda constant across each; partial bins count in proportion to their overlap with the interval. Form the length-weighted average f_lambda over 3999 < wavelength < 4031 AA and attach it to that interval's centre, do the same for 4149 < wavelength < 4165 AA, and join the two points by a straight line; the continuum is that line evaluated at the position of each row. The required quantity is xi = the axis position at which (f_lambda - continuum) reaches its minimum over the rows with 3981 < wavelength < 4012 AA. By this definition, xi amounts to 3998.27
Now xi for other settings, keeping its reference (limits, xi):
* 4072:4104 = 4072.61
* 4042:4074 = 4046.44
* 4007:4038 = 4031.56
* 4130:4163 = 4142.60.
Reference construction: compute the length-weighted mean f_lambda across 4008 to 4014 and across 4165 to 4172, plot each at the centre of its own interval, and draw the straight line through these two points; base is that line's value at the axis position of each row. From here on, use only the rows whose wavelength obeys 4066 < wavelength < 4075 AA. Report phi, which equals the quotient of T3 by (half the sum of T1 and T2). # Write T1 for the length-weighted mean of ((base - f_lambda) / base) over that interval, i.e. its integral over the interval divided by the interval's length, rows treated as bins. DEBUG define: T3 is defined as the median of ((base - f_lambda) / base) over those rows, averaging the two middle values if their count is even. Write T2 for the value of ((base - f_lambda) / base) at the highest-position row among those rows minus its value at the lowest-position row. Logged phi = 14.3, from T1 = 0.08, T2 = -0.07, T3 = 0.09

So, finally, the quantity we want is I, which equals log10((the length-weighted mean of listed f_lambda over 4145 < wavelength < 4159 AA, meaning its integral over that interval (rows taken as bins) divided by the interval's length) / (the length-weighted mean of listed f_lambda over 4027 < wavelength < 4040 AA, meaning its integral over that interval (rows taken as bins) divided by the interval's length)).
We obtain 0.05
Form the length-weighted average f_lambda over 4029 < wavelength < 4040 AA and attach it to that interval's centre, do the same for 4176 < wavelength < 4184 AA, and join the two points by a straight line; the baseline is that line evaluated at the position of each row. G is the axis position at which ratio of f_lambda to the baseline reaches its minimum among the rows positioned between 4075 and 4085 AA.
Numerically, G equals 4078.24 AA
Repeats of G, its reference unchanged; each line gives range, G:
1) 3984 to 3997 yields 3989.08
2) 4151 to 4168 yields 4167.47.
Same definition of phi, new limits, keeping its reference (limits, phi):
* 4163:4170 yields -1.1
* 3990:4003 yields 5.7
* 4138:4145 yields 0.1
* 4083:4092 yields 0.8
